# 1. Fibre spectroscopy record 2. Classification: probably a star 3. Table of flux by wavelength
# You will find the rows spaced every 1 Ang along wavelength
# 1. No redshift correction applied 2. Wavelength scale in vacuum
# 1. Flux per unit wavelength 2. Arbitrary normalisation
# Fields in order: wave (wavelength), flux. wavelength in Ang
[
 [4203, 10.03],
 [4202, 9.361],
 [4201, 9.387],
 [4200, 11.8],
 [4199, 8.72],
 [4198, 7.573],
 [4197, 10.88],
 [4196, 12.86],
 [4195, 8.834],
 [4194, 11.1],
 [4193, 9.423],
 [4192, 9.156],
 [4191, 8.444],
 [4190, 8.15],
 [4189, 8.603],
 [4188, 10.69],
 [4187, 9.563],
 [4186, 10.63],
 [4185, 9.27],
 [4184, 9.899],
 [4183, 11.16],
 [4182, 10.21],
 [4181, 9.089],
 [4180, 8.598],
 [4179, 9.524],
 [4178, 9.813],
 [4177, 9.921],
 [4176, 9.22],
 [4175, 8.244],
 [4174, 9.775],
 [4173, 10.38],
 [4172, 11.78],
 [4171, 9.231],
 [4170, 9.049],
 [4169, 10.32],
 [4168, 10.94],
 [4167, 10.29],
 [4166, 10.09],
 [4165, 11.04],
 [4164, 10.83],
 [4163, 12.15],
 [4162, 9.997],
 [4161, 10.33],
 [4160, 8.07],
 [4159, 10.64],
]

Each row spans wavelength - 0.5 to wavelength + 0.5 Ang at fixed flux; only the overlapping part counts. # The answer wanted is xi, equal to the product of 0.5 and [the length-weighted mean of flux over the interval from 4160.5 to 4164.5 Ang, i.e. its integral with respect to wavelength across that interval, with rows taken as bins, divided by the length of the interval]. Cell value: 5.4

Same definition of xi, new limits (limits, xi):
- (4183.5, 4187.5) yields 4.9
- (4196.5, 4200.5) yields 4.9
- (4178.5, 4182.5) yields 4.7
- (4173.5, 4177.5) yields 4.6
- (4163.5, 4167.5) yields 5.3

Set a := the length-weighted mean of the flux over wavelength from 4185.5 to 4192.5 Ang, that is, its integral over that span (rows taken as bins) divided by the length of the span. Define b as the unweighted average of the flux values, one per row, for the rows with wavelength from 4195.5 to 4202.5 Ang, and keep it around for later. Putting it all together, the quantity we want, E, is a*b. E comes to 94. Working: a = 9.3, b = 10.1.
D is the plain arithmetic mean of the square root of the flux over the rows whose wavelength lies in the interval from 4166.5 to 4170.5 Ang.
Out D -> 3.18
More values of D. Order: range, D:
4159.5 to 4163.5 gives 3.18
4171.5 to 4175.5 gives 3.16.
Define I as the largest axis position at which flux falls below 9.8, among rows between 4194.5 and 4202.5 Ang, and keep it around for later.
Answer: 4202 Ang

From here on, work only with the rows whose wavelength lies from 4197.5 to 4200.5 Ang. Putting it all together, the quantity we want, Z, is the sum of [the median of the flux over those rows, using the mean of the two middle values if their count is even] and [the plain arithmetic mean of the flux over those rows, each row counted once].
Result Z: 18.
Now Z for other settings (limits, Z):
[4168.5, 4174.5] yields 20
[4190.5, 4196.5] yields 19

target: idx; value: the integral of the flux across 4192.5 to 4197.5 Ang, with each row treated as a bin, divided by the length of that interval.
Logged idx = 10.6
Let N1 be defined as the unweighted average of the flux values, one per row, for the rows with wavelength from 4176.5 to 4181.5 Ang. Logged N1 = 9.4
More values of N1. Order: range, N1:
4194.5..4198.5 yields 10.0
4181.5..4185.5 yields 10.1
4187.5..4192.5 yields 9.0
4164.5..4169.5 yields 10.5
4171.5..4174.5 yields 10.6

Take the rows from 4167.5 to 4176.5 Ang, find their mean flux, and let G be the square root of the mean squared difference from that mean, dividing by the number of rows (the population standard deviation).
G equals 1.02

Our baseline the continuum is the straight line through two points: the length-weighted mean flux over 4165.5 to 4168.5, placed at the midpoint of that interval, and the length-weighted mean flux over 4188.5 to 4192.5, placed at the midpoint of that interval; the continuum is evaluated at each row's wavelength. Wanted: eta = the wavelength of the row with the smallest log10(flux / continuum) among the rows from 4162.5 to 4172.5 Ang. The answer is 4170 Ang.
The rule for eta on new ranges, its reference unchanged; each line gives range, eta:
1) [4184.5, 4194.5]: 4190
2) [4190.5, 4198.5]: 4198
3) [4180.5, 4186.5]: 4181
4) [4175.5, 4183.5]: 4180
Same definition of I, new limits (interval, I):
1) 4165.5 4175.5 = 4175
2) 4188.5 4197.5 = 4195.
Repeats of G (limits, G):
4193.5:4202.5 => 1.60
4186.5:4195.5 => 0.94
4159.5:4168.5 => 1.04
